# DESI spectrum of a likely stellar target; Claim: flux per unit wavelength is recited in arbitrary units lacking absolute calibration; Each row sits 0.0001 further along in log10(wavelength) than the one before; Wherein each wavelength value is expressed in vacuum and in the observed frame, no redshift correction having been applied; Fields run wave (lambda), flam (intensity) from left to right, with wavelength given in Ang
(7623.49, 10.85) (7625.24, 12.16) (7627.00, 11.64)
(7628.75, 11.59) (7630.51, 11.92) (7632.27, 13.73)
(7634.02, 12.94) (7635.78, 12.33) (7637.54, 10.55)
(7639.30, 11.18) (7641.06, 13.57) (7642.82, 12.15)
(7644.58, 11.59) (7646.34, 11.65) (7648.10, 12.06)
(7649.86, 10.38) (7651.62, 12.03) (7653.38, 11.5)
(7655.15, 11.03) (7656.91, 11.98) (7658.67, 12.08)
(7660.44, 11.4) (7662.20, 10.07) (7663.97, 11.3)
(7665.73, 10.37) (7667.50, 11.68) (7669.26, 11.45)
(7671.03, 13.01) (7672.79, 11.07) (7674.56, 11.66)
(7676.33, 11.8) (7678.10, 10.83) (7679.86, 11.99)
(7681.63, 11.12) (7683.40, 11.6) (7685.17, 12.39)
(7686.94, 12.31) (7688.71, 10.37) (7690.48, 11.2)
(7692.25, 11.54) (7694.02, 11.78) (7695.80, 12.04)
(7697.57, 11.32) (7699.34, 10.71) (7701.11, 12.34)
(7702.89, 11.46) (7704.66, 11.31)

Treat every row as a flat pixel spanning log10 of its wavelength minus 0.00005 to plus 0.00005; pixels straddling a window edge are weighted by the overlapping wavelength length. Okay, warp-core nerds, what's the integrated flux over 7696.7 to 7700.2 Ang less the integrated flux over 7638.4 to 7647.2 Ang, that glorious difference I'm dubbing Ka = -67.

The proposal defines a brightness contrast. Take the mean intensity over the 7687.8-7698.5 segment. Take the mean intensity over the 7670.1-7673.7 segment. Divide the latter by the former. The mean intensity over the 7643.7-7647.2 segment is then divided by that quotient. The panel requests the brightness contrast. 11.0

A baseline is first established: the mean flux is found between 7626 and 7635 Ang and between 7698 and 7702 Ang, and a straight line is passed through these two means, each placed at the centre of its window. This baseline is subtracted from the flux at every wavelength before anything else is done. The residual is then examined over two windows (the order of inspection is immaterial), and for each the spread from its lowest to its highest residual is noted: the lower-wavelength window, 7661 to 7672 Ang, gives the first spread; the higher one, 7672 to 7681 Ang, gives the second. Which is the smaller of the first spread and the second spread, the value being 1.2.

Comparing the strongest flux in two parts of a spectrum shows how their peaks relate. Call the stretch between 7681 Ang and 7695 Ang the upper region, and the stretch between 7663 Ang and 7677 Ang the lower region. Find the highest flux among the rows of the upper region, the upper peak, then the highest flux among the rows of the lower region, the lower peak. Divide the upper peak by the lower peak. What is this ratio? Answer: 0.95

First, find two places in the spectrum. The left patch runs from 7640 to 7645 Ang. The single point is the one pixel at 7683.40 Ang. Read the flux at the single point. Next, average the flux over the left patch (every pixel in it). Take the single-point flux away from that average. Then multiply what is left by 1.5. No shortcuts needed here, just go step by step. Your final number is 1.3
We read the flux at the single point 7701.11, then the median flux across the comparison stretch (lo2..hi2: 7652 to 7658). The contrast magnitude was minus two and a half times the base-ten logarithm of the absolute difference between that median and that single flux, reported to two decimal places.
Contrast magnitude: 0.19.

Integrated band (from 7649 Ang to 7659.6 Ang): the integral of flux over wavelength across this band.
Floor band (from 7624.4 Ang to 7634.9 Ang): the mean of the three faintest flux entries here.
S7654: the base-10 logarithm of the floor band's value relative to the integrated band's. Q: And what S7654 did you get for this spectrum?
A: -1.02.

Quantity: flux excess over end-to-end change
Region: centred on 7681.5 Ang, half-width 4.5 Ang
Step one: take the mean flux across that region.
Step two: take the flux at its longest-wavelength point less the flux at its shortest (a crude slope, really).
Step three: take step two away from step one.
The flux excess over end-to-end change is 10.0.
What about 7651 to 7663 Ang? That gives 13.4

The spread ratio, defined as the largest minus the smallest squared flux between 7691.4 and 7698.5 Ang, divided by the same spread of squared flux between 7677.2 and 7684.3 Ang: 0.64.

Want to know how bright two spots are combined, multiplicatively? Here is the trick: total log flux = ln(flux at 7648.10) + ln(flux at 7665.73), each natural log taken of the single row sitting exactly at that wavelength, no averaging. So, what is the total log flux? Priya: 4.83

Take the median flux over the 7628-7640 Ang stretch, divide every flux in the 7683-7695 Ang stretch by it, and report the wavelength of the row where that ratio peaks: 7685.17 Ang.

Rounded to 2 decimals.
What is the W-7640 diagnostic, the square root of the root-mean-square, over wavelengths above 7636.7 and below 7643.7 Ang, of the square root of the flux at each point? 1.86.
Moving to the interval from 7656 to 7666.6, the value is 1.83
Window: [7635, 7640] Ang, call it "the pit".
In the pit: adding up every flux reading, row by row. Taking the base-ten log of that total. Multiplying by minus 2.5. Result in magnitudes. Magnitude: -3.83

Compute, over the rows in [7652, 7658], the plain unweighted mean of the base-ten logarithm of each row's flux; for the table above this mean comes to 1.06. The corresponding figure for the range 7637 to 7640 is 1.04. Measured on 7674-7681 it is 1.06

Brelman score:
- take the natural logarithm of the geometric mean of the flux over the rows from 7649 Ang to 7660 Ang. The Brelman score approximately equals 2.44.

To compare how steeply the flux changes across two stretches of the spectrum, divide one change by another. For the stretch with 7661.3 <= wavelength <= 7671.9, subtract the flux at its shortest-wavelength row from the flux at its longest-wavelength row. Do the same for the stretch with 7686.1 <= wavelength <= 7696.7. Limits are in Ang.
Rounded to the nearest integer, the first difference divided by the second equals -11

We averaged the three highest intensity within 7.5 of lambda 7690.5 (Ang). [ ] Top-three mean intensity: 12.2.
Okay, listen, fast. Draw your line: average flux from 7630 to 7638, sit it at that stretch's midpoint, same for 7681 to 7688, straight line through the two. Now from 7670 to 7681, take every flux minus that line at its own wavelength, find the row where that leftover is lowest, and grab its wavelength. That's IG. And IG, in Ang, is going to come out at 7678.10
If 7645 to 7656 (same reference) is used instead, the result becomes 7649.86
